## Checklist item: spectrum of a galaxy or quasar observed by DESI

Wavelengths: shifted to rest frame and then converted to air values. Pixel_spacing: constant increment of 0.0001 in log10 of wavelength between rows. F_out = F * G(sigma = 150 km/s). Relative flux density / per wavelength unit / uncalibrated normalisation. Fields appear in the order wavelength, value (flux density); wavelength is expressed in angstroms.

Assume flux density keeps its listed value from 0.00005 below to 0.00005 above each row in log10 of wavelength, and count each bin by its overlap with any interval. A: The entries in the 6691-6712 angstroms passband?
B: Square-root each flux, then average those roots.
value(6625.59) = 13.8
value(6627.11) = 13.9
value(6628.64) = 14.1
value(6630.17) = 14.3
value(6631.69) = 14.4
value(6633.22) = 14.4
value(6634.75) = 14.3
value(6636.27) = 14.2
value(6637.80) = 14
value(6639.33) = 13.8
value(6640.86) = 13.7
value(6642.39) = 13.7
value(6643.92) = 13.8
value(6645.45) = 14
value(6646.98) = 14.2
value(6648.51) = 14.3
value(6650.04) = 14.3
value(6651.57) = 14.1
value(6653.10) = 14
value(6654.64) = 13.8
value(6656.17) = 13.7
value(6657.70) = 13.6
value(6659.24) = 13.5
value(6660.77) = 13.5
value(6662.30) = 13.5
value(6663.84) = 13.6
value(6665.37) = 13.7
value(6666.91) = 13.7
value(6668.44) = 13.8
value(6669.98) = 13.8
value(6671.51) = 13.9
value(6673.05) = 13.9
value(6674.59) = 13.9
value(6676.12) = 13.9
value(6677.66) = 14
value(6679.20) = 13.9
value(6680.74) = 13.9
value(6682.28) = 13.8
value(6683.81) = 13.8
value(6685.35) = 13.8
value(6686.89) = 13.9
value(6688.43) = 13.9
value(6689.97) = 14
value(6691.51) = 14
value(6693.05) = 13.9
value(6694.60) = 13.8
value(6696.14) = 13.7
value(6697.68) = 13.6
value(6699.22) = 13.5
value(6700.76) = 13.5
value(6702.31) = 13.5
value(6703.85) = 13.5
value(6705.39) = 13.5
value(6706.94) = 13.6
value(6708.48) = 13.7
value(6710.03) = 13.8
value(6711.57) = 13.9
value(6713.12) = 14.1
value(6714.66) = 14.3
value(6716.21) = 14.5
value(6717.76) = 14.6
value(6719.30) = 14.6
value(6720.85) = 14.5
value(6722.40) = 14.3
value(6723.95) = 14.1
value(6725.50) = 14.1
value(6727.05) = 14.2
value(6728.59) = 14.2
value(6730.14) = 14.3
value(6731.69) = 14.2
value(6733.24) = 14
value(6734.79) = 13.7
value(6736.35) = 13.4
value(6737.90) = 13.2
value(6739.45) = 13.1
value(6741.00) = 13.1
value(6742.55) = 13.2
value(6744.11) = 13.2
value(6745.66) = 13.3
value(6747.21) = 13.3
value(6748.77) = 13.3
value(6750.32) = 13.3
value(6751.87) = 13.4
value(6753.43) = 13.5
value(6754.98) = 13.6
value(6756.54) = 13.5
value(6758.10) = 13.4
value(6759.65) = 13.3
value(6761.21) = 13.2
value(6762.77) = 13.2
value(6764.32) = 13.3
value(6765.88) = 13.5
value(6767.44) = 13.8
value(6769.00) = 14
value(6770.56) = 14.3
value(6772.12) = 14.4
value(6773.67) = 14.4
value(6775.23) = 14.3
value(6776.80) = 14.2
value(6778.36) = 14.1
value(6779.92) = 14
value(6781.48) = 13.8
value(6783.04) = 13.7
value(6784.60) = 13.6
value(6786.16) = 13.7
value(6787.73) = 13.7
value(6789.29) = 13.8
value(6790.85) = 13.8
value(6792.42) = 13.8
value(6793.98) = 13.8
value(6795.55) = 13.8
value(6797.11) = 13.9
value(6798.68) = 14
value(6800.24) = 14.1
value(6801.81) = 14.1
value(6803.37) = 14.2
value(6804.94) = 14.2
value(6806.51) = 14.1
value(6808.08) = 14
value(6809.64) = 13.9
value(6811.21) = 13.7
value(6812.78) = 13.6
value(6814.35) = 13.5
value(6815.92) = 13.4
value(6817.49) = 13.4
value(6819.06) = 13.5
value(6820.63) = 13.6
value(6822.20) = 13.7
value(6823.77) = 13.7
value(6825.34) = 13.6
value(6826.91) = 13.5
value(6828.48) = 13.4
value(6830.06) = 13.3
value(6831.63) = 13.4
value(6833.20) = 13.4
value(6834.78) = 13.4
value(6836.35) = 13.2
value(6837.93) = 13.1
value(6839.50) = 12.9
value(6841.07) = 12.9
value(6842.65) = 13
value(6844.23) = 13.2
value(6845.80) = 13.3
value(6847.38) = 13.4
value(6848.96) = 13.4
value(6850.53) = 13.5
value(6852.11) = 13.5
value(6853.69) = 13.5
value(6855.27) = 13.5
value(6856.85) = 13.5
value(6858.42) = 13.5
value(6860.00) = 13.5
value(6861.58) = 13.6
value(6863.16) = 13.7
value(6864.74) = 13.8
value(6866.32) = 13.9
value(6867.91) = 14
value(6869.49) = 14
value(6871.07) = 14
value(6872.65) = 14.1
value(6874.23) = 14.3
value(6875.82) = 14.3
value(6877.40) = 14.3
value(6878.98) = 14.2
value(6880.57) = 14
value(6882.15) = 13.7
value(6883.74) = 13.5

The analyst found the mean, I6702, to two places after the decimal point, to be 3.70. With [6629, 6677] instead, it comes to 3.73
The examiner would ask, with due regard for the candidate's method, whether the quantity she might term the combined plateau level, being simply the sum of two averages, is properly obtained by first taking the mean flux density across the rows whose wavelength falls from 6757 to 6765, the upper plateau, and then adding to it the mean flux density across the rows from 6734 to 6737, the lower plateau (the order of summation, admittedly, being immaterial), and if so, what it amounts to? 26.8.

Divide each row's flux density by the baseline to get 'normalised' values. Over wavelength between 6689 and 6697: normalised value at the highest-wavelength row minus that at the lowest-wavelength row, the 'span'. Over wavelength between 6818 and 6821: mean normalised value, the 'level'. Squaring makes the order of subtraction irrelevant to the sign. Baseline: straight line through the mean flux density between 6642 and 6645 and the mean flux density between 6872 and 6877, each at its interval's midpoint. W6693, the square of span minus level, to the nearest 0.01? 0.96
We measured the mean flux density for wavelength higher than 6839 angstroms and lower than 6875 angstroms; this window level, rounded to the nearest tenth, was 13.6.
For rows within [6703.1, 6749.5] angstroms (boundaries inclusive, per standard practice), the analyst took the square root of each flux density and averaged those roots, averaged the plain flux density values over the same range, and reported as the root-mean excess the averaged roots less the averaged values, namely -10.11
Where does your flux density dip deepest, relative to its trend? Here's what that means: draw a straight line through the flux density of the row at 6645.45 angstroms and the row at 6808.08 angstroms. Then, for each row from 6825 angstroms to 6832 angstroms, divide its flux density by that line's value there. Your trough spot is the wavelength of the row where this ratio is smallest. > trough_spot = 6830.06 angstroms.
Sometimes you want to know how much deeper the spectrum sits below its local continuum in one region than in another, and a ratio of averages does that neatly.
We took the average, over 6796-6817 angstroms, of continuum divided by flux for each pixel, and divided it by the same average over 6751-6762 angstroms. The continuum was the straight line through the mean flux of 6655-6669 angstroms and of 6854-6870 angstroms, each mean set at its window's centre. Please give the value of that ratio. 0.967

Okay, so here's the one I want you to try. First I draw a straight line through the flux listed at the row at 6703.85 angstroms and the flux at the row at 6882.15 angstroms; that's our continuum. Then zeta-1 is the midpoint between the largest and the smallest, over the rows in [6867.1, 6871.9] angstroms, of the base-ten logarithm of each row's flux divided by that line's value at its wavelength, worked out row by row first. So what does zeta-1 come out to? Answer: 0.010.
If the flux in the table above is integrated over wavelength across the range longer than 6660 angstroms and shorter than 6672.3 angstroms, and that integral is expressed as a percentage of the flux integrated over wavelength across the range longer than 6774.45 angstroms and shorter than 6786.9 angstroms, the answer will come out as 97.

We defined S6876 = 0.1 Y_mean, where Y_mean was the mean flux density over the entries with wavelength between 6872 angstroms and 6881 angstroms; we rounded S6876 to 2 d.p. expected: 1.42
